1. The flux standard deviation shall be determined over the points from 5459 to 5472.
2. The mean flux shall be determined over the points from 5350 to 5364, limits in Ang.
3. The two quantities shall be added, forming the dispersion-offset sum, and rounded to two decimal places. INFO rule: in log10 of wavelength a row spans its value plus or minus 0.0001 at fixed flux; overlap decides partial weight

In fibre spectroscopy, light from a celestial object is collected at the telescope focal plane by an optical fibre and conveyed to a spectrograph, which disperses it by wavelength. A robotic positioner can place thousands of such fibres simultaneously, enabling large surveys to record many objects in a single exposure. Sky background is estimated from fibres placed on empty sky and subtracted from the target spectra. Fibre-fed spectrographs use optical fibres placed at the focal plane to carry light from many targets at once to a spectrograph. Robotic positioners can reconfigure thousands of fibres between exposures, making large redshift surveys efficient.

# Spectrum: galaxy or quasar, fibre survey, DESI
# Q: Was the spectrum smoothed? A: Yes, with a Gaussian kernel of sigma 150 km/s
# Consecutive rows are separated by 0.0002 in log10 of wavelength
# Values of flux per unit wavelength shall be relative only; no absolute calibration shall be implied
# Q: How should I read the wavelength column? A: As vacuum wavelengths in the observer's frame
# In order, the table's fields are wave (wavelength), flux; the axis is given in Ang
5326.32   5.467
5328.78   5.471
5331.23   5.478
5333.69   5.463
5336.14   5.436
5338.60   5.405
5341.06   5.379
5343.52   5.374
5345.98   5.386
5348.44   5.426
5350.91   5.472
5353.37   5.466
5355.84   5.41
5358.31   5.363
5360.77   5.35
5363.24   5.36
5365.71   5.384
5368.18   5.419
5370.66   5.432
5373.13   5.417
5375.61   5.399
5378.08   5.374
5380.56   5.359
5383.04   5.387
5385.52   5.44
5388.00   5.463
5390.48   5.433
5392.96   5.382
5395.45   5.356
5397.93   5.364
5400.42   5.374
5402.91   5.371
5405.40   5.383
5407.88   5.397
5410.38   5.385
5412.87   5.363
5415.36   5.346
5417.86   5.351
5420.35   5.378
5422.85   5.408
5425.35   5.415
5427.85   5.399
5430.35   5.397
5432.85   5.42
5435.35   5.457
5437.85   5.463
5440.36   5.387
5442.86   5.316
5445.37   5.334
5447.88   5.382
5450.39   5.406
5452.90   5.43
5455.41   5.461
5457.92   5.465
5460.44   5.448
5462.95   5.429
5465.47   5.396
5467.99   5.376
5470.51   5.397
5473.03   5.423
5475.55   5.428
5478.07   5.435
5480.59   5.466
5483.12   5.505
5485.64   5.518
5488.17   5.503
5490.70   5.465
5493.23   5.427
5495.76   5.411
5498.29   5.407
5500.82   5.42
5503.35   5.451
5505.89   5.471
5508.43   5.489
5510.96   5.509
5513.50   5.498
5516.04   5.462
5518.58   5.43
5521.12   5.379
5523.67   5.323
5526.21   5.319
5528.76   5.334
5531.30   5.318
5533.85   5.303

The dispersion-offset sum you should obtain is 5.43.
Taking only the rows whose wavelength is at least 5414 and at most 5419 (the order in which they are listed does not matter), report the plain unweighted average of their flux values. 5.35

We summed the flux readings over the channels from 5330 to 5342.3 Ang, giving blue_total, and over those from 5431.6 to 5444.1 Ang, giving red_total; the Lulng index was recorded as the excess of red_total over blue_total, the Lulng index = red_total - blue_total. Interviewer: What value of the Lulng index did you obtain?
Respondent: -0.12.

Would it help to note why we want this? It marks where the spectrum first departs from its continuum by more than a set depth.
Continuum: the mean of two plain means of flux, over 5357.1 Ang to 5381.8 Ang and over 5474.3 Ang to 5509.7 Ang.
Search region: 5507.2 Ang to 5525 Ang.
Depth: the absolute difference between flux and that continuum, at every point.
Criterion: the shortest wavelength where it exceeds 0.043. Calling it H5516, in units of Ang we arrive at 5508.43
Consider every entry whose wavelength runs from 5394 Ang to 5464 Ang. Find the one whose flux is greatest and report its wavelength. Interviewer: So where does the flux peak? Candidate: 5457.92 Ang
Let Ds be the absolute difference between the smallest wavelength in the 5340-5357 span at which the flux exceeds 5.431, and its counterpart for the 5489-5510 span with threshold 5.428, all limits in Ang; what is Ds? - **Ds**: 139.8 Ang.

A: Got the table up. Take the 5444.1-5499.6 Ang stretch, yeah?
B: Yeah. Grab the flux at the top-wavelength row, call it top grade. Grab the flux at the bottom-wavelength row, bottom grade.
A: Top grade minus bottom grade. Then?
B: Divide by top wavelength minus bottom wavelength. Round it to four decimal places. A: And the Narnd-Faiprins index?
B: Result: 0.0014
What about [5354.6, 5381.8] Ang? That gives -0.0021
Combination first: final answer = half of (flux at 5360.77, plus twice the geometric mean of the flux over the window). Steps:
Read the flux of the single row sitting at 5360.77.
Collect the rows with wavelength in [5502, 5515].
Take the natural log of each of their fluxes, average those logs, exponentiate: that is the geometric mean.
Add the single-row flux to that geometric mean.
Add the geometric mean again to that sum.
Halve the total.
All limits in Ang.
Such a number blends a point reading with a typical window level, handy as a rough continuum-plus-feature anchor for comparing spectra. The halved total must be 8.16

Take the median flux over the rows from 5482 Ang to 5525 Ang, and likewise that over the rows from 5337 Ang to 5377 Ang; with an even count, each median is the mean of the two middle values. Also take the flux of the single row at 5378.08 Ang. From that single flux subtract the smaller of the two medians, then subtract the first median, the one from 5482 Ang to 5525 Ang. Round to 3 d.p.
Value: -5.490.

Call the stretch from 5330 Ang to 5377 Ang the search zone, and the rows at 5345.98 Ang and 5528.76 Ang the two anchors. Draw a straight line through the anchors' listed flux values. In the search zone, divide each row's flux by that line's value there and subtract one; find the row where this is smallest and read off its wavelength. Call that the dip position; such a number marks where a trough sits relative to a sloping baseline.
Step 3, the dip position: 5360.77 Ang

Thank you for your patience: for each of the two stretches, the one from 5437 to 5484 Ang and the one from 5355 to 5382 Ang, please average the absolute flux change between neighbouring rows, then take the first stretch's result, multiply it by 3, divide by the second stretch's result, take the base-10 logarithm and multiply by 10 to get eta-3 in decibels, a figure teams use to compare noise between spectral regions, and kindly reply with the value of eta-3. 6.0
